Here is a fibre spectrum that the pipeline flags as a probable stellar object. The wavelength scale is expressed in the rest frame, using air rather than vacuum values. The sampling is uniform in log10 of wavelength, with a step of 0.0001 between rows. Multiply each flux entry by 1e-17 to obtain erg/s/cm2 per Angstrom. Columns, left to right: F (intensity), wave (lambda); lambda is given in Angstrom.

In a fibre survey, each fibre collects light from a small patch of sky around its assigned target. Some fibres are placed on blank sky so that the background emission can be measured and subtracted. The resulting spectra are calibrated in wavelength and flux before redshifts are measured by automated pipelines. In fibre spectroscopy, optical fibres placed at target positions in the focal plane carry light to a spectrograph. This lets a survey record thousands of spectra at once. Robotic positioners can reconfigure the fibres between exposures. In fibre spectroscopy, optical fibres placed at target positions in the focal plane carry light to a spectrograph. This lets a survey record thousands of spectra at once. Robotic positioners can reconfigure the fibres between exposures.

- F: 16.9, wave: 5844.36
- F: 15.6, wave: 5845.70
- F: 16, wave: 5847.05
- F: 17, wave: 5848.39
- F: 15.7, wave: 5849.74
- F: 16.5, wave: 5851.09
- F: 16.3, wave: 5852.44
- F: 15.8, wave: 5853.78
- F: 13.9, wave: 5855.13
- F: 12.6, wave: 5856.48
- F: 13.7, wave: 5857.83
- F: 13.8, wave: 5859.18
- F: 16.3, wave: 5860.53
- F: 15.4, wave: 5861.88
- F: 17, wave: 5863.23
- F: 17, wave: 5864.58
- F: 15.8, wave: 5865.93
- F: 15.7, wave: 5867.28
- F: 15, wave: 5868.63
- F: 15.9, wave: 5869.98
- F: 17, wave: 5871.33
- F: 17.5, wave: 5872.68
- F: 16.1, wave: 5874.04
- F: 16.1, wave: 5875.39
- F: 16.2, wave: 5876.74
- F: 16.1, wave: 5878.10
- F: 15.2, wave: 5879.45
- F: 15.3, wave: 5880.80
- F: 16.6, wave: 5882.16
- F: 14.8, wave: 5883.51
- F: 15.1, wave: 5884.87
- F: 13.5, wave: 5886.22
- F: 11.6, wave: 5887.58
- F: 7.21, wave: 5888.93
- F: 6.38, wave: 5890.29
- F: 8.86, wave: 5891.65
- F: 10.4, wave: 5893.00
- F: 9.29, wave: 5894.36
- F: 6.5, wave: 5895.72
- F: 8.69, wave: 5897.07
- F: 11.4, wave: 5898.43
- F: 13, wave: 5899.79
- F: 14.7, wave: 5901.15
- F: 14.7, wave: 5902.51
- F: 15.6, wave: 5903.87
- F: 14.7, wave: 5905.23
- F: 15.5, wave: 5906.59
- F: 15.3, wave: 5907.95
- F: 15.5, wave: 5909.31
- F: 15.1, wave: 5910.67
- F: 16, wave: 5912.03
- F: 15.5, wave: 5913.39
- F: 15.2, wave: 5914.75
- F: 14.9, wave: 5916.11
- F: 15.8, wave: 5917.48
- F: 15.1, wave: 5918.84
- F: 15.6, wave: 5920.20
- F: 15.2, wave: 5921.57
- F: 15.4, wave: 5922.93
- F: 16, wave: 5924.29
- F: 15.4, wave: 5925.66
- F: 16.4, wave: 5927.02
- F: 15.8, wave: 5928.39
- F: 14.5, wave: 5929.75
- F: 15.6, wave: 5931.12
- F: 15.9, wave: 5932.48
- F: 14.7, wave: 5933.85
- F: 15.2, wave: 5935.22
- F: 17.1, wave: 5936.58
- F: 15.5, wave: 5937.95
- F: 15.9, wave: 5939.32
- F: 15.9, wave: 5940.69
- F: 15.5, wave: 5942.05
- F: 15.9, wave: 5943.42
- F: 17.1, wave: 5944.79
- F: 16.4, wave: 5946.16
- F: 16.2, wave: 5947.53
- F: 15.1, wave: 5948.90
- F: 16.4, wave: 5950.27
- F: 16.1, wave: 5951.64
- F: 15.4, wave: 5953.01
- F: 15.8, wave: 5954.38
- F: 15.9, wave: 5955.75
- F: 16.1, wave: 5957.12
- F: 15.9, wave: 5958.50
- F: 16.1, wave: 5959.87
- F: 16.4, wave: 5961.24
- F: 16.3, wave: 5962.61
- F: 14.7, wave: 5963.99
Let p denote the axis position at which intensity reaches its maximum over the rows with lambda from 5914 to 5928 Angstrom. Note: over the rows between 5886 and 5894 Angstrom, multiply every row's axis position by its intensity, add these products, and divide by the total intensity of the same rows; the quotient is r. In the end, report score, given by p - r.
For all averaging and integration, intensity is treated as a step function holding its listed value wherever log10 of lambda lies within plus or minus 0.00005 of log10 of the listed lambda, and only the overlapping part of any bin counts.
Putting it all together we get 37.7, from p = 5927.02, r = 5889.3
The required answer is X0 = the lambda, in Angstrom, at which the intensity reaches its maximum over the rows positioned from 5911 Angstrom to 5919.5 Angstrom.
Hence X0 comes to 5912.03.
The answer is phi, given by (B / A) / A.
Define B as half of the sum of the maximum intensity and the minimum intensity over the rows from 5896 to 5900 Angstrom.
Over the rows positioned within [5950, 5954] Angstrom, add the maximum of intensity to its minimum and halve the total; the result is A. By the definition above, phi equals 0.043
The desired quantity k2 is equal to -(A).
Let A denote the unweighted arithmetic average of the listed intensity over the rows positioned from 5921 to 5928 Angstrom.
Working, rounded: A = 15.7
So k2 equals -15.7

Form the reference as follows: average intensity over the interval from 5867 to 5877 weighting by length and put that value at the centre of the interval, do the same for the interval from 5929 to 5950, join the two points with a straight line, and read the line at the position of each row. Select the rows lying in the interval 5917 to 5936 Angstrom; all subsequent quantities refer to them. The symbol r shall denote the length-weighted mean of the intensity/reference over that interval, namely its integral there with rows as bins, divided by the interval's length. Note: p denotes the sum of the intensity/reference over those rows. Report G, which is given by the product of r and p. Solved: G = 13.3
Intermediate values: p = 13.7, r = 0.98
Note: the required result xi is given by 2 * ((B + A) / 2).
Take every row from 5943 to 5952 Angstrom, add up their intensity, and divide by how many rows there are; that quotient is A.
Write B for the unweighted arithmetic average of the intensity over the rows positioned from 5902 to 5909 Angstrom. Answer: 31.3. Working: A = 16.17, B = 15.2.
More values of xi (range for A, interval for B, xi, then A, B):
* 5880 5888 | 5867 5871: 30.0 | 14.48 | 15.5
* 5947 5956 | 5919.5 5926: 31.4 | 15.84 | 15.5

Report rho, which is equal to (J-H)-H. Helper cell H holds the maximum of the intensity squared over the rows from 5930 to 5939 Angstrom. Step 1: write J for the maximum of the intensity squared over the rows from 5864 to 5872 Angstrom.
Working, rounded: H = 292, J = 289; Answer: -296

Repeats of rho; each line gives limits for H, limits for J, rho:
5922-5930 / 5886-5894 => -356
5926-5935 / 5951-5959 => -279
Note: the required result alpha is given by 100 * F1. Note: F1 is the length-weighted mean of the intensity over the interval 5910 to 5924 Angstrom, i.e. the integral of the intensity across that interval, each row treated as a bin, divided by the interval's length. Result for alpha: 1540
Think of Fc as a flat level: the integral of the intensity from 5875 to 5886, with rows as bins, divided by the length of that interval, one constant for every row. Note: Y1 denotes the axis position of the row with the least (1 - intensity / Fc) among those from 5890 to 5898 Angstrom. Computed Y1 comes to 5893.00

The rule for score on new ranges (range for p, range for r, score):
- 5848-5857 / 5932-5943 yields -88.9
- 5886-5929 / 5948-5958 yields -26.0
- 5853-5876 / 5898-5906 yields -29.3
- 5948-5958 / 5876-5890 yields 68.0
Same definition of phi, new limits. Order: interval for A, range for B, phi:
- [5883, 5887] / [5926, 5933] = 0.076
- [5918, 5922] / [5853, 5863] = 0.061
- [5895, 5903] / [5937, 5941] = 0.140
